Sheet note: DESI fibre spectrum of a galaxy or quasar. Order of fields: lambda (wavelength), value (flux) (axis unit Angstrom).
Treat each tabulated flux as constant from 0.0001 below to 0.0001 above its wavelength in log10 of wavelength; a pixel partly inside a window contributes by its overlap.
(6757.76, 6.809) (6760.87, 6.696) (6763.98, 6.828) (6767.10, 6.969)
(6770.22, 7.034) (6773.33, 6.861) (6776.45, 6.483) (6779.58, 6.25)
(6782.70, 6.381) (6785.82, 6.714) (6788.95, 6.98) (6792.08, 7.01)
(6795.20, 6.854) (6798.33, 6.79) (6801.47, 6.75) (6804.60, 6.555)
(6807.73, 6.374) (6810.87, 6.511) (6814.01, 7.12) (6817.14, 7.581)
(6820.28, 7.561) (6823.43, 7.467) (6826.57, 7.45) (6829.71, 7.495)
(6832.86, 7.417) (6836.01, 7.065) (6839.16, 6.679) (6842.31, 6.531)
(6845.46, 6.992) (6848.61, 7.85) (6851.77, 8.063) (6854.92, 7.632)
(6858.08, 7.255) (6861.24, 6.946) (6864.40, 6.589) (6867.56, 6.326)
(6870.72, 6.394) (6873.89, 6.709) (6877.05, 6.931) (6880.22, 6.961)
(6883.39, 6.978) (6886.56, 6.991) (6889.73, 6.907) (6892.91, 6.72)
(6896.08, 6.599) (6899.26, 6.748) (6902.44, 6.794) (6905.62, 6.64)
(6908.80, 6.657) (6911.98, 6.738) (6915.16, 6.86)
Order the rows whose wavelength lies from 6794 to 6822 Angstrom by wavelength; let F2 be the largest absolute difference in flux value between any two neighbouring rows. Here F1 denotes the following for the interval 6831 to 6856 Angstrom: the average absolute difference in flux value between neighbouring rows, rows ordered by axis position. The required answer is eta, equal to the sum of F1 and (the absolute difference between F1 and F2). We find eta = 0.61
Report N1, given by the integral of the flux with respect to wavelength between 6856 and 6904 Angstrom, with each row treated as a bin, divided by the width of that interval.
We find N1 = 6.8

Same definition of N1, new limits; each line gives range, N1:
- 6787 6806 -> 6.8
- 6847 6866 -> 7.4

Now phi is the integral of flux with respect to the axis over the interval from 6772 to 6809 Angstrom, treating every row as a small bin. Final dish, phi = 247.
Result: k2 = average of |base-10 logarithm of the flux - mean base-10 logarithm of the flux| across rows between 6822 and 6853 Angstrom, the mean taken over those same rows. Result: 0.023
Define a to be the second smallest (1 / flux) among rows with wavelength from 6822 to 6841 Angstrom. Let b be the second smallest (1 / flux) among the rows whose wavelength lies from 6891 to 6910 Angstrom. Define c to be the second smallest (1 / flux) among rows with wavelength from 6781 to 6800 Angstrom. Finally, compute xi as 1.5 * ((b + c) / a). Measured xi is 3.26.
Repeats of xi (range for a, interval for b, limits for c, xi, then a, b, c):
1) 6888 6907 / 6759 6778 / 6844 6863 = 2.76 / 0.147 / 0.143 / 0.127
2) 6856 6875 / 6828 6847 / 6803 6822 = 2.78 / 0.144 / 0.135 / 0.132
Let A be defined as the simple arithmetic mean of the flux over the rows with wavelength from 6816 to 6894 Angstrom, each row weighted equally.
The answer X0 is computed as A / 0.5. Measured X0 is 14.2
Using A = 7.10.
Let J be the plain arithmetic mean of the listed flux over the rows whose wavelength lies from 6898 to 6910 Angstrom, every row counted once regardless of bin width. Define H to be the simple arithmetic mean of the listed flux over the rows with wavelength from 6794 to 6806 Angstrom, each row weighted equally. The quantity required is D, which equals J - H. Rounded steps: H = 6.74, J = 6.71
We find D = 0.0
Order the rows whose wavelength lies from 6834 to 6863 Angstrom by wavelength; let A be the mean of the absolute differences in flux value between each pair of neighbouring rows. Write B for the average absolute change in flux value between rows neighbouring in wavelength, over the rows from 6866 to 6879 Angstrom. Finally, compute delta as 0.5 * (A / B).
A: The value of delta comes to 0.99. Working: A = 0.40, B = 0.202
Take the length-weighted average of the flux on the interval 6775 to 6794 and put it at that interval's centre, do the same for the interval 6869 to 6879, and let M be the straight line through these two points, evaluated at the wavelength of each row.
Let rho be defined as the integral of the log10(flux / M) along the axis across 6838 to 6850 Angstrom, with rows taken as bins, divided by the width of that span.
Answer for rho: 0.02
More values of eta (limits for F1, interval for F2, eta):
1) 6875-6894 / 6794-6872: 0.86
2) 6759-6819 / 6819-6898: 0.86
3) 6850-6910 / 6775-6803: 0.33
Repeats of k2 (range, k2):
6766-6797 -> 0.015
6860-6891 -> 0.014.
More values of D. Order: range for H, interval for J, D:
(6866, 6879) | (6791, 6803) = 0.3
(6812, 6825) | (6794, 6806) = -0.7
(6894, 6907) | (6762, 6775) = 0.2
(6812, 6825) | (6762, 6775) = -0.5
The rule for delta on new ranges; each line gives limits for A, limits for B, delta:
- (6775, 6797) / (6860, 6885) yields 0.53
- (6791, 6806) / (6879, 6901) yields 0.60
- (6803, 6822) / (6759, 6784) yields 0.79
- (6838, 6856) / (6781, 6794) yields 1.01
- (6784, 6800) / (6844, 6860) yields 0.14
